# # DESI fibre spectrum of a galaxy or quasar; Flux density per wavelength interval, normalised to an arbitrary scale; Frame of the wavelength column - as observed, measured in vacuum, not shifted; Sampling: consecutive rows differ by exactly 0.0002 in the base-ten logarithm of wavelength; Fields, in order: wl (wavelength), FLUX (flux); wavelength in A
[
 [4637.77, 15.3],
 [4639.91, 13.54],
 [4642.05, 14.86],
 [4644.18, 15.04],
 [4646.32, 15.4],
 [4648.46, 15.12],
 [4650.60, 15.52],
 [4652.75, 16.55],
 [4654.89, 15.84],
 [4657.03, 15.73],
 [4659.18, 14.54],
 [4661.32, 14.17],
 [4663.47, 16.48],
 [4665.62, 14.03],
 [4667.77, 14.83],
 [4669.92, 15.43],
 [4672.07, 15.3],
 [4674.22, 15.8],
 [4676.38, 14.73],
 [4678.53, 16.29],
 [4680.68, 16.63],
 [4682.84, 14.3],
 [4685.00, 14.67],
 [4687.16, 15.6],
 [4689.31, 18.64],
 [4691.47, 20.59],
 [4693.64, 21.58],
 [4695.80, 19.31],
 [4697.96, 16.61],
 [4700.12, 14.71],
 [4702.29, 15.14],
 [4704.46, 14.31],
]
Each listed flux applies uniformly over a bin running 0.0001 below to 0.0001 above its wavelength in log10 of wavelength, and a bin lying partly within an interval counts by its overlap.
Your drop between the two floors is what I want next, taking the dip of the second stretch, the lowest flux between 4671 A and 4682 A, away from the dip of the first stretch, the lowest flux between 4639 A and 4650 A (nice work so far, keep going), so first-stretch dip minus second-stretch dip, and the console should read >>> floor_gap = -1.2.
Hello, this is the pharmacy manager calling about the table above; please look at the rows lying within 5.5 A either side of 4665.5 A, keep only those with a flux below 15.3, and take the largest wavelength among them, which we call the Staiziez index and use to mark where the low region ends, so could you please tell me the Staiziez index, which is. 4667.77 A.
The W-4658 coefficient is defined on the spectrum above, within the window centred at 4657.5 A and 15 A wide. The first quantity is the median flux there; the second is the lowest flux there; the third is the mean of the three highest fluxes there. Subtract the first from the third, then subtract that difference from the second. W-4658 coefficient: 13.6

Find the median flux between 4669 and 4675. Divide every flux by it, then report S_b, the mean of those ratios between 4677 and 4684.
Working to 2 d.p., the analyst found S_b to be 1.02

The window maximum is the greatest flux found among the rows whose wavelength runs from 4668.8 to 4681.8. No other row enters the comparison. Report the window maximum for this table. 16.63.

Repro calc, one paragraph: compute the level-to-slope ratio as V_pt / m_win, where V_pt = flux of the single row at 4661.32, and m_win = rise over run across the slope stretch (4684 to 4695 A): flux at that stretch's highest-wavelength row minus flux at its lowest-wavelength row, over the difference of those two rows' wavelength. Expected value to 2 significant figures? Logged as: 18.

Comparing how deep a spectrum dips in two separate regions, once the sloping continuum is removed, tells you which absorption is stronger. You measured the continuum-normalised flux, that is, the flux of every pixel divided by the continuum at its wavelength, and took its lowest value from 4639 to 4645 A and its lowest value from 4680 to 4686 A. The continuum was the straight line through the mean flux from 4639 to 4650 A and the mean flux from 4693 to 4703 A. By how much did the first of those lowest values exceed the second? 0.07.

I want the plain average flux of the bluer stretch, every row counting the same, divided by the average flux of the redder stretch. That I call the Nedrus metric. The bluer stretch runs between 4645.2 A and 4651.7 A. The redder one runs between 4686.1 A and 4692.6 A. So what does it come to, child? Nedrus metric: 0.84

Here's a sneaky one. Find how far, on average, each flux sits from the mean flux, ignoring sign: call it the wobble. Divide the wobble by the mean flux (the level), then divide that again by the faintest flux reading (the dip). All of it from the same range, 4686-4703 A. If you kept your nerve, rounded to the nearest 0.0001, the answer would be 0.0086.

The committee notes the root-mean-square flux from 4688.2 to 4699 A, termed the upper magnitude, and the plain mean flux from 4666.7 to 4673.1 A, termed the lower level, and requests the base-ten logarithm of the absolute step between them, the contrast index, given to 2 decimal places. 0.63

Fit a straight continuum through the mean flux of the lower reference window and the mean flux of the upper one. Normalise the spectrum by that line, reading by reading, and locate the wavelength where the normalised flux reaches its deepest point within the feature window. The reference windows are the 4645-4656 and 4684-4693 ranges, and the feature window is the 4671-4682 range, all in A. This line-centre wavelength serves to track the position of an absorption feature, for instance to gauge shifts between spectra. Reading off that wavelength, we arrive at 4676.38 A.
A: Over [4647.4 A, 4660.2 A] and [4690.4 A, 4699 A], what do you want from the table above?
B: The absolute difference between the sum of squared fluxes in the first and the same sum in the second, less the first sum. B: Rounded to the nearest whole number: -1368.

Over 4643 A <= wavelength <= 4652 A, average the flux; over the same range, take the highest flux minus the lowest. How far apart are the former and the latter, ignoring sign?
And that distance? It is 14.8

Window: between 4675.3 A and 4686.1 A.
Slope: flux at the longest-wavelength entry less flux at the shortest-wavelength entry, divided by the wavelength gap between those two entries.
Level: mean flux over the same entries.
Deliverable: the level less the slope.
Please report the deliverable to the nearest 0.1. 15.3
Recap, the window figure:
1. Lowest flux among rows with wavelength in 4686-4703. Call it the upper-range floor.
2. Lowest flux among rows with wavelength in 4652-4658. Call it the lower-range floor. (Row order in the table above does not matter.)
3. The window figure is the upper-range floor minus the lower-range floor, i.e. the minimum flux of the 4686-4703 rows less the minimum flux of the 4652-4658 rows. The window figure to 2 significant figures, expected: -1.0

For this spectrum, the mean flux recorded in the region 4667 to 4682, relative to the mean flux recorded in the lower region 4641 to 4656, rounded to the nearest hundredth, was 1.01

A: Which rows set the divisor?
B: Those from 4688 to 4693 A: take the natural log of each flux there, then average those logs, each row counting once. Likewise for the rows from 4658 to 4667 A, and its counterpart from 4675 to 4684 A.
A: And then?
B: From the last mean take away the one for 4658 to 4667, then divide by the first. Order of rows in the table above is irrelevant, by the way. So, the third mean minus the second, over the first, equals 0.015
